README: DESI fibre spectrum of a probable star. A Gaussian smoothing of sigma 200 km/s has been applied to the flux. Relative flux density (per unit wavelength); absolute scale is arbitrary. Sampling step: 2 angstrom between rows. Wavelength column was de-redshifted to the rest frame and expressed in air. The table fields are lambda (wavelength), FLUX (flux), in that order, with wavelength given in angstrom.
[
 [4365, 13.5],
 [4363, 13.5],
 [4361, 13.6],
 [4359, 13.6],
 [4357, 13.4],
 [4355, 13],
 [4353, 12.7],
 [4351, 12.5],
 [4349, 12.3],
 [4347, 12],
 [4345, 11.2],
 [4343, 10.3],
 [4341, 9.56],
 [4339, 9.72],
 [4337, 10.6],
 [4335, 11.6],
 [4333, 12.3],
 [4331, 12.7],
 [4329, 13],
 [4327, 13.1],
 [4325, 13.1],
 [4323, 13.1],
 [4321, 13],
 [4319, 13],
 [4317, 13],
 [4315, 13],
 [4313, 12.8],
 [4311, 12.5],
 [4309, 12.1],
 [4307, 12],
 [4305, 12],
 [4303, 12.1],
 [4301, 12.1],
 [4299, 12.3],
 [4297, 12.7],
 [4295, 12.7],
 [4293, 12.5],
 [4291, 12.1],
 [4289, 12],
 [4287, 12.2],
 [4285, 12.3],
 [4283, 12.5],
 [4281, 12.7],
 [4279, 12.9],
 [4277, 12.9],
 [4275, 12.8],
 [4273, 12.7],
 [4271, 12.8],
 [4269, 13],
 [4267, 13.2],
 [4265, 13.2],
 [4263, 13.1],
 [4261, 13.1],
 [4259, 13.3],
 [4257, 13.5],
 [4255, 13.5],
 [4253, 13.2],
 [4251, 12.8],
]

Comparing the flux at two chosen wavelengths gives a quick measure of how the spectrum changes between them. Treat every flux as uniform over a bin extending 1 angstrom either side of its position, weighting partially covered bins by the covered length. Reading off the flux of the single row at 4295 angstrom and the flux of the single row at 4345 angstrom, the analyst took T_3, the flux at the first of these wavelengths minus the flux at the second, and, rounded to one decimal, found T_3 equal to 1.5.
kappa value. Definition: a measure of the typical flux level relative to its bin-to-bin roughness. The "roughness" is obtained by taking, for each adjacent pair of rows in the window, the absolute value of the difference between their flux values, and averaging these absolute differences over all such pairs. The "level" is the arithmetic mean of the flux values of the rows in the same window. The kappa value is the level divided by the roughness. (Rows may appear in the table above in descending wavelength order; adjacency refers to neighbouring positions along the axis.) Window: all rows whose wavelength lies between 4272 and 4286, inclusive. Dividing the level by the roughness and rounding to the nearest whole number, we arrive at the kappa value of 95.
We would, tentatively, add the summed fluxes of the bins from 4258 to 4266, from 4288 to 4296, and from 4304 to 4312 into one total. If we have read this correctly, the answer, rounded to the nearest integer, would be 151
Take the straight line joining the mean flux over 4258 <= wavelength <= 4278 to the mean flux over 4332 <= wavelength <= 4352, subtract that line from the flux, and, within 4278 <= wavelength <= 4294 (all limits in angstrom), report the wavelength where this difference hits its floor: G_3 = 4289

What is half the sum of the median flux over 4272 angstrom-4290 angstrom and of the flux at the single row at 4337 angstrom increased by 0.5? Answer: 11.9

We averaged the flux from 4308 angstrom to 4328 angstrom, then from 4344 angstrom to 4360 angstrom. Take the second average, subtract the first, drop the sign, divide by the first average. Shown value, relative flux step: 0.02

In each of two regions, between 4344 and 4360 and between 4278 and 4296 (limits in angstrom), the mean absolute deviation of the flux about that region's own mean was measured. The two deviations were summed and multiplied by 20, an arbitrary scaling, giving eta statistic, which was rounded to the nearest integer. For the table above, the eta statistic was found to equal 17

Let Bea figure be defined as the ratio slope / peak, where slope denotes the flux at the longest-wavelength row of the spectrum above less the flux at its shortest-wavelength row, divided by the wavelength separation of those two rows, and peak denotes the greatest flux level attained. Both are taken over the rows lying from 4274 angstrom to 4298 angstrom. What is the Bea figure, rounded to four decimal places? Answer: -0.0004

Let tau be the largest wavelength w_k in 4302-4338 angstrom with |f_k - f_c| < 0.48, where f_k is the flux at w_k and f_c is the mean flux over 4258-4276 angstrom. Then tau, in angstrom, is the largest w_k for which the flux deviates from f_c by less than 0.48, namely 4331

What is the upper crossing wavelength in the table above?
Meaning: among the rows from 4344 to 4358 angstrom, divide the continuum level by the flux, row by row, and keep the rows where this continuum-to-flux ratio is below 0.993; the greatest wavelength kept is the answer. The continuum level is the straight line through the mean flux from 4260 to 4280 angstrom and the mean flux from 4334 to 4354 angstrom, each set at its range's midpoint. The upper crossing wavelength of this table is 4357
